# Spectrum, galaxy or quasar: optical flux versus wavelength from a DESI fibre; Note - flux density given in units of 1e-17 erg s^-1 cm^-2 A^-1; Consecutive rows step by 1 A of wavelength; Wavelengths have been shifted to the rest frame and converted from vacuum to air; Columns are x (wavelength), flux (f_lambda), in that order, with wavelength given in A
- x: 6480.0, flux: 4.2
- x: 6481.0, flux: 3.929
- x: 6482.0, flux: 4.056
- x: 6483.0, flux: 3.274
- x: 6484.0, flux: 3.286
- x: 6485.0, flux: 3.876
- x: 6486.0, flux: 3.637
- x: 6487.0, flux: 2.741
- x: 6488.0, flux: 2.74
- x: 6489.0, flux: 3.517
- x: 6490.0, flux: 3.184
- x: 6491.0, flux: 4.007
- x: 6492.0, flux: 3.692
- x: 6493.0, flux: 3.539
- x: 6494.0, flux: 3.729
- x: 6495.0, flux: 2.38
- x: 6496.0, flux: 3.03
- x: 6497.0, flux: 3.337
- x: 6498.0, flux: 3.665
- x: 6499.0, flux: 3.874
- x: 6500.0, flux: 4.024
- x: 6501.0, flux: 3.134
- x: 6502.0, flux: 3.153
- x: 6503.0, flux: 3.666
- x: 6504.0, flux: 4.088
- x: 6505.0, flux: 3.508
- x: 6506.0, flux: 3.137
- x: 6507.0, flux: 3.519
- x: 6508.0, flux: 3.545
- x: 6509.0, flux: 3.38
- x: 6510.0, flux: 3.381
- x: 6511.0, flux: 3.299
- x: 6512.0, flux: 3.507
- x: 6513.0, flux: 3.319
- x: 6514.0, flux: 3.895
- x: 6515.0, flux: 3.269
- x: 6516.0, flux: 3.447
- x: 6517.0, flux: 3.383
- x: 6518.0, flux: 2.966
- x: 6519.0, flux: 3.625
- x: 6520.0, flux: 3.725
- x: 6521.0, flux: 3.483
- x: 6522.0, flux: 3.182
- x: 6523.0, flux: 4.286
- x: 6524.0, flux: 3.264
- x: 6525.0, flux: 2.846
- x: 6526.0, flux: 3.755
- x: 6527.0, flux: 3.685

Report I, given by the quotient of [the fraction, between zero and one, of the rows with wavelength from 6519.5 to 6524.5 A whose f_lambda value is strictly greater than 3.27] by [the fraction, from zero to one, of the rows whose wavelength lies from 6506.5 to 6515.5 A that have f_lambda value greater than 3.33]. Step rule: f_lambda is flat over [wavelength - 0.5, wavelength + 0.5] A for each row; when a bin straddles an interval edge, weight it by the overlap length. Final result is 0.9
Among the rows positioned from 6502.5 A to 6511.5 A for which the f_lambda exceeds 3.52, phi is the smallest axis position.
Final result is 6503.0 A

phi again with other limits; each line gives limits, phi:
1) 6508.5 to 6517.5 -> 6514.0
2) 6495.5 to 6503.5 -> 6498.0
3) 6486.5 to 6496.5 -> 6491.0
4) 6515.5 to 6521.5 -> 6519.0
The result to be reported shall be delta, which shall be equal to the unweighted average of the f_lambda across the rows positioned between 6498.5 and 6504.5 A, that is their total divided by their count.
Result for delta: 3.66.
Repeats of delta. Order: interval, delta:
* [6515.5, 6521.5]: 3.44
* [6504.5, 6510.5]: 3.41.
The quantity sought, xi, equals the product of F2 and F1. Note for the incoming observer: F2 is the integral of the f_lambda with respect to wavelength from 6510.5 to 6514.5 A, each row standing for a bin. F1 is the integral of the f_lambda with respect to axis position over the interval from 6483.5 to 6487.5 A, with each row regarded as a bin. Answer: 190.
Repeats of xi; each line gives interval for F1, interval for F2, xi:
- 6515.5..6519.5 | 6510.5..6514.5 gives 188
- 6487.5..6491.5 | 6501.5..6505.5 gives 194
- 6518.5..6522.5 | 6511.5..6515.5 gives 196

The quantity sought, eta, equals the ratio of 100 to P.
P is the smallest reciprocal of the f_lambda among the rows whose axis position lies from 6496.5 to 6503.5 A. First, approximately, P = 0.2485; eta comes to 402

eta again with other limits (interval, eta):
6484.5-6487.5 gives 388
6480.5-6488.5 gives 406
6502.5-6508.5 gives 409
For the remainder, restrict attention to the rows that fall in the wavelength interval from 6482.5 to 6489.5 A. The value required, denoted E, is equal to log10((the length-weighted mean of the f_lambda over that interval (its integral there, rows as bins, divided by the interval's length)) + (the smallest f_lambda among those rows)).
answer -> 0.781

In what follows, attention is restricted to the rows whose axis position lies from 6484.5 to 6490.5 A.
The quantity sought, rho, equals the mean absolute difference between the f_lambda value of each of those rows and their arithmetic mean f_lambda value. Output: 0.39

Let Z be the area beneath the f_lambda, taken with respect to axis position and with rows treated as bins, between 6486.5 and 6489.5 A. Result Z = 9.0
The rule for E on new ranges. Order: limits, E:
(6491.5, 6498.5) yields 0.757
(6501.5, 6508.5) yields 0.823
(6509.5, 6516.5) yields 0.827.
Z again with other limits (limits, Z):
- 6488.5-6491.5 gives 10.7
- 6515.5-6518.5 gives 9.8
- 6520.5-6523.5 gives 11.0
